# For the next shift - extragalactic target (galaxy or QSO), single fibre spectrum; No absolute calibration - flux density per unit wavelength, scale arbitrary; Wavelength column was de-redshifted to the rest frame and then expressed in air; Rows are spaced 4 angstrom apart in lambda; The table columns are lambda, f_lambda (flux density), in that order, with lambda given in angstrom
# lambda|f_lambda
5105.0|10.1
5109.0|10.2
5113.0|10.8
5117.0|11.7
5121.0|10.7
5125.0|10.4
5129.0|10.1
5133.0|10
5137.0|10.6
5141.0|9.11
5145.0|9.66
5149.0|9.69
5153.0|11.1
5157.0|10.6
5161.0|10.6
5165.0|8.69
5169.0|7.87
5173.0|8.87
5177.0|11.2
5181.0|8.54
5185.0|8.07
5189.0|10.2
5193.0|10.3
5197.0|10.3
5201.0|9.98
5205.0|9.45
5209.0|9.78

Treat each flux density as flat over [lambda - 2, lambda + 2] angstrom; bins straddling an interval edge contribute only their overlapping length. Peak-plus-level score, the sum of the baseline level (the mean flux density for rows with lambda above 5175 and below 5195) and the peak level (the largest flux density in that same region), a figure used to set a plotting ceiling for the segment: 20.9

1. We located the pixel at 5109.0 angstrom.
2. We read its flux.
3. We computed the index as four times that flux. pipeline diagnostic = 40.8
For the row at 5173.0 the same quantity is 35.5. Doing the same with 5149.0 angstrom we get 38.8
